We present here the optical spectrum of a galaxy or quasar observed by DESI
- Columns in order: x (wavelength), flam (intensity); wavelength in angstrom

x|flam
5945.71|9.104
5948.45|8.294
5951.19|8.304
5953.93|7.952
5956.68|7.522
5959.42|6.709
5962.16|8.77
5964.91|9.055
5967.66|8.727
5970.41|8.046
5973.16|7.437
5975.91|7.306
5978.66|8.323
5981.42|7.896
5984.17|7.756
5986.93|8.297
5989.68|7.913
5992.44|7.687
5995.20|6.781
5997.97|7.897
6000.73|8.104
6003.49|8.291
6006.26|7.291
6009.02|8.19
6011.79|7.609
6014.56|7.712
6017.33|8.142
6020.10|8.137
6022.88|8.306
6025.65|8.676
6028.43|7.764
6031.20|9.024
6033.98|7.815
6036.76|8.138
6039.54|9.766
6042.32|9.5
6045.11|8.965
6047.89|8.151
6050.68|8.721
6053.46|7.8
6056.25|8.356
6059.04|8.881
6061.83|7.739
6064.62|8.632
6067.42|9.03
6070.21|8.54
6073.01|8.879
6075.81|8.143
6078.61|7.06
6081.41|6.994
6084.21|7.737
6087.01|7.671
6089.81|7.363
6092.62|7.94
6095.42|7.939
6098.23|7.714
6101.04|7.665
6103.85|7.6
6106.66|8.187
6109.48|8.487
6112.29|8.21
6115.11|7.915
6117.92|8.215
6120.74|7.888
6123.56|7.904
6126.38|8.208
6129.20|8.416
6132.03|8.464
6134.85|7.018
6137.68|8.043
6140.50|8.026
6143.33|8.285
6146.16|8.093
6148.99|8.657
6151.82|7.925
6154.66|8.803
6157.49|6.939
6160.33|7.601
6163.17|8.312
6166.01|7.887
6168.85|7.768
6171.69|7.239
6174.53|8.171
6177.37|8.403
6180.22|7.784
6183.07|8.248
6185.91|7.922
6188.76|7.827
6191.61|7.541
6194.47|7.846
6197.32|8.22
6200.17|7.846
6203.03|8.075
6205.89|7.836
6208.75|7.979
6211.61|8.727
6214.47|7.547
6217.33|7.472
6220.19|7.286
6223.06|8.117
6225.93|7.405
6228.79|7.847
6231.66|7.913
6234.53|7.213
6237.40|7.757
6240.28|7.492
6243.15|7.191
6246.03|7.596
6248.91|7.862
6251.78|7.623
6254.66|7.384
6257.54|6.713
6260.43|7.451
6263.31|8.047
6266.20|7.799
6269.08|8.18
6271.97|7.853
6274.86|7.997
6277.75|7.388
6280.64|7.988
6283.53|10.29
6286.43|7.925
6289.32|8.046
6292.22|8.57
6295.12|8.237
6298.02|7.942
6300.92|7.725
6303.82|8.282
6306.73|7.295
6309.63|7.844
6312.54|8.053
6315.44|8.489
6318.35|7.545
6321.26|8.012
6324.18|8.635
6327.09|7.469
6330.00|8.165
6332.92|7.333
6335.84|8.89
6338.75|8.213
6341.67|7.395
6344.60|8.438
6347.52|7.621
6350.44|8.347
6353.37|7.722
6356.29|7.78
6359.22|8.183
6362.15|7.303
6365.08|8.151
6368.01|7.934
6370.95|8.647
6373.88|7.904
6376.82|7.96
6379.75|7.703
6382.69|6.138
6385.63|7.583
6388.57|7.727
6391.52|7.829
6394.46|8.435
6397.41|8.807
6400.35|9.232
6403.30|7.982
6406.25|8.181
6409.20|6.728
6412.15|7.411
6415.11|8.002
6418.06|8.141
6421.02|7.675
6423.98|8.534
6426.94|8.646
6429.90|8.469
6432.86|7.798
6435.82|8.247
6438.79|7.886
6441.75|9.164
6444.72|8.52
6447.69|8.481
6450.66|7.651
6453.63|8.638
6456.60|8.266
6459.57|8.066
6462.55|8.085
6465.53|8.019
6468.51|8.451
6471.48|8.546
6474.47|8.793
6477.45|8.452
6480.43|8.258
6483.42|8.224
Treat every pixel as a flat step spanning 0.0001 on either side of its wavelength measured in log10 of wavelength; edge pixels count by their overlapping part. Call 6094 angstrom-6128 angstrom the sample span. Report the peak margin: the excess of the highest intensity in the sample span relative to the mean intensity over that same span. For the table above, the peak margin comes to 0.49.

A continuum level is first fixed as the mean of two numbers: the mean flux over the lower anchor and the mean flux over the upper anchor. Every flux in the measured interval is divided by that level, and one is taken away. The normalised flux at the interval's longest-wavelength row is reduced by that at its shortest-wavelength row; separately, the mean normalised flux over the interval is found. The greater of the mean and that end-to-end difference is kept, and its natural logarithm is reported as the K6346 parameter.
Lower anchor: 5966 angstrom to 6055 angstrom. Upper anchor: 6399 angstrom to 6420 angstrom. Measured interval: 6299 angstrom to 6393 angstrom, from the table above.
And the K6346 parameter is -4.3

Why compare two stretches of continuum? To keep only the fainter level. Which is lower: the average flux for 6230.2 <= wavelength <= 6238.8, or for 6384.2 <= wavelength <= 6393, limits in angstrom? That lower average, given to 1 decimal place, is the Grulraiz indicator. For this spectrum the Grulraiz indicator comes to 7.6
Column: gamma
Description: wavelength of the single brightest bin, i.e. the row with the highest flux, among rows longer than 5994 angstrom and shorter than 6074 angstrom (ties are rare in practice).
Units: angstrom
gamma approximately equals 6039.54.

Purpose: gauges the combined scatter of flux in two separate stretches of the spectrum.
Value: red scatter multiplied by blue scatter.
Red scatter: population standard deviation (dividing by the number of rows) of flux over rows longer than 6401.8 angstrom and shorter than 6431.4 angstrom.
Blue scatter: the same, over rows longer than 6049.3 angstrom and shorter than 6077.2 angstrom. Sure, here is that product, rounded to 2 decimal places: 0.24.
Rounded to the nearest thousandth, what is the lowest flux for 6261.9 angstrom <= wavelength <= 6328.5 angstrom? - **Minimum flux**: 7.295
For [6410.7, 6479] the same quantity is 7.411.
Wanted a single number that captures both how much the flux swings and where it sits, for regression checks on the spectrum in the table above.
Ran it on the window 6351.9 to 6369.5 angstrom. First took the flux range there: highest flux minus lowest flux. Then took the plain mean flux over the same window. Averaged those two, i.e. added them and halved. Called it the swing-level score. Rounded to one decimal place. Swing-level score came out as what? 4.4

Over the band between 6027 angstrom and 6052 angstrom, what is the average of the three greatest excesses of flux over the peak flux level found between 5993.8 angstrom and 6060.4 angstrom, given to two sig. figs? -0.34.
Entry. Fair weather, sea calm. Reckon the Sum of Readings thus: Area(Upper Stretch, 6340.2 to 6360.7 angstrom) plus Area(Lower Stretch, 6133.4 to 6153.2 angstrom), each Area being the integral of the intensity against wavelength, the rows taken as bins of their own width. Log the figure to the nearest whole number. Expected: 321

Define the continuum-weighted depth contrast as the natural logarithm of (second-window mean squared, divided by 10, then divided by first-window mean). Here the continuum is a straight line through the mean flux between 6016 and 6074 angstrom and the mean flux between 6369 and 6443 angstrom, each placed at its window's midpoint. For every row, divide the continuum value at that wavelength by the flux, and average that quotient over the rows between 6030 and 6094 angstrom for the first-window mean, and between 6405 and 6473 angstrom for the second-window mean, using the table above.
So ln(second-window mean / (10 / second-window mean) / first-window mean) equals -2.37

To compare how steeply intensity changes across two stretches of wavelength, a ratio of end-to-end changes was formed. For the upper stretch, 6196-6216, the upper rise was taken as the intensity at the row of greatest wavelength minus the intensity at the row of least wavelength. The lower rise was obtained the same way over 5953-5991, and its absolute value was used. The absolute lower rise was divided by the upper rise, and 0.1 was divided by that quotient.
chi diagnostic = -1.7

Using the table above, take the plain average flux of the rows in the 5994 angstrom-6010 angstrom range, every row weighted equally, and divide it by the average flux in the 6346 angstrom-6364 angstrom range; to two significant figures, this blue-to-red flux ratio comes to 0.99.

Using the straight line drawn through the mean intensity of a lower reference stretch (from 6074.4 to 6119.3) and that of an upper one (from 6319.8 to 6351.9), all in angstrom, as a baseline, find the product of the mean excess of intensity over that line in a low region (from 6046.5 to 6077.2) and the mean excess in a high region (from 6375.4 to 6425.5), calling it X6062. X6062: -0.15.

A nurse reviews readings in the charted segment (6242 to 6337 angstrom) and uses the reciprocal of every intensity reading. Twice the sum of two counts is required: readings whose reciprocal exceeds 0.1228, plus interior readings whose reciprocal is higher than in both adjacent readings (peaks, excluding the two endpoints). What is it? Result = 68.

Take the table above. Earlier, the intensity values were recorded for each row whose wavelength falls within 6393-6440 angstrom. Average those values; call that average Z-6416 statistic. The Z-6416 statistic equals 8.14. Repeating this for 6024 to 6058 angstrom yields 8.56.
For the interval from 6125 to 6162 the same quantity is 8.04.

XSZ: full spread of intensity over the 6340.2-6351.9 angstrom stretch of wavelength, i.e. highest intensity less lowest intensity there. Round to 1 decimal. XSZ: 1.0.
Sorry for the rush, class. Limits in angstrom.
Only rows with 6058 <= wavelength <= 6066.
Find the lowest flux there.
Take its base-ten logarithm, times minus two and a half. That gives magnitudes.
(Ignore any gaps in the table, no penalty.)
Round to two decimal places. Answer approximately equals -2.22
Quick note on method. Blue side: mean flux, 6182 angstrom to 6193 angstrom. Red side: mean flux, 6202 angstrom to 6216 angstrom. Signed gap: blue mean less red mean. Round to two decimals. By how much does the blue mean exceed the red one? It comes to -0.15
